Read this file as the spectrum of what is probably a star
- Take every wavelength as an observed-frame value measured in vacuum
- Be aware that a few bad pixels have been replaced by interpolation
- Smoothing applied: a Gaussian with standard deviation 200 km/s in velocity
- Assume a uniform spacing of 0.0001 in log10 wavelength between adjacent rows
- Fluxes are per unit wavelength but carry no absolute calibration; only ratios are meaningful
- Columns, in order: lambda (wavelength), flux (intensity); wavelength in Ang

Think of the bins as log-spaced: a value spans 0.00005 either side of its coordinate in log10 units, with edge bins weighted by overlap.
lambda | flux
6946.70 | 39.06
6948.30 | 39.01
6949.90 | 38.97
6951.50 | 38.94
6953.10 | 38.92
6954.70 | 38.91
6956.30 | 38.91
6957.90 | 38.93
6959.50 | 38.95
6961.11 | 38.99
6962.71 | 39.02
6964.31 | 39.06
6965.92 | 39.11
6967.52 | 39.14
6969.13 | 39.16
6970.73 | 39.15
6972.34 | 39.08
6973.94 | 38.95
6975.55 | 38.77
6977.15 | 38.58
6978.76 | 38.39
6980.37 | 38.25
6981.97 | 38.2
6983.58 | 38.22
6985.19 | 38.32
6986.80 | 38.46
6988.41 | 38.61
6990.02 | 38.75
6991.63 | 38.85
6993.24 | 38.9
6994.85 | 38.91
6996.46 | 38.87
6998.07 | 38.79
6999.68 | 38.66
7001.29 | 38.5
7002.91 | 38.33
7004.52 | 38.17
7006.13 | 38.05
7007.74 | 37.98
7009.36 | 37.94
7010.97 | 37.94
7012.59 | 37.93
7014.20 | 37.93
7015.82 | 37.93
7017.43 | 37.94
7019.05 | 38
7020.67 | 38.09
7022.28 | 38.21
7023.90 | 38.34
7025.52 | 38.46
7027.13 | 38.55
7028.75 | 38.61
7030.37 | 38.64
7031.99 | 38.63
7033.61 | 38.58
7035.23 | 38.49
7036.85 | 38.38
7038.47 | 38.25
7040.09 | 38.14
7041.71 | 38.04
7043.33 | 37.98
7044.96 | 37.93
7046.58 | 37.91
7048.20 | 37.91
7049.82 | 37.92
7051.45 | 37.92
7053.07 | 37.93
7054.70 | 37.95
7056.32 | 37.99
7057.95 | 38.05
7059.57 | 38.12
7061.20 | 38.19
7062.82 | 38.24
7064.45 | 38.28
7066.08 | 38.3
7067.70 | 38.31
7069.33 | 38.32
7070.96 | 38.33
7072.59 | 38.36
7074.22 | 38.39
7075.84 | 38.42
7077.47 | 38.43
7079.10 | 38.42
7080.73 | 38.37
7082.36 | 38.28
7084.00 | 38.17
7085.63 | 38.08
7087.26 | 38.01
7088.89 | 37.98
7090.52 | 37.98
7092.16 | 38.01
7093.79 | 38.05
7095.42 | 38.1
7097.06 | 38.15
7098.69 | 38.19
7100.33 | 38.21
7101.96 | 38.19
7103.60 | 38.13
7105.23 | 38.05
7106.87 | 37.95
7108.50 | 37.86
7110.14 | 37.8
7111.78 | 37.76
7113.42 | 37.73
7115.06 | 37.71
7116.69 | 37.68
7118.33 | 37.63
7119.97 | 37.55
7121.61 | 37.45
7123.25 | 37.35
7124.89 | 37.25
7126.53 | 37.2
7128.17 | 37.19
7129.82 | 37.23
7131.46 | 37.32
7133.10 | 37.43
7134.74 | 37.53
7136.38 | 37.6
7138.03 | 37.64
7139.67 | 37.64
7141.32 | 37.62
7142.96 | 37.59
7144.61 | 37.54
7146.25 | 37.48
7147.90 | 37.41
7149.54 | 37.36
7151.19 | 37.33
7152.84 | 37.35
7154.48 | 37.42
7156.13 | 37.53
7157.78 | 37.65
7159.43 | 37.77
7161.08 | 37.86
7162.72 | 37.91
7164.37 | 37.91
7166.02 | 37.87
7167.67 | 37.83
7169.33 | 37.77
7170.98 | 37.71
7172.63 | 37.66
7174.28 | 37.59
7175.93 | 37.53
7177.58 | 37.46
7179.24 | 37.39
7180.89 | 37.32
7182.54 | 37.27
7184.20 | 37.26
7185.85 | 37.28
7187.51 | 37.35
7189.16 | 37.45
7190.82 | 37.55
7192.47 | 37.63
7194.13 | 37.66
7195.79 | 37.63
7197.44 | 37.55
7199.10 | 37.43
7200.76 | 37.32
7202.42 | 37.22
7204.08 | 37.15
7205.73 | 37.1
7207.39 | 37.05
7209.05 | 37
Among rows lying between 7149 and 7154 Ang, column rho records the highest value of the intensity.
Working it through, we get 37.36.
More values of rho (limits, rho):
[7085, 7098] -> 38.15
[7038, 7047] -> 38.25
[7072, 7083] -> 38.43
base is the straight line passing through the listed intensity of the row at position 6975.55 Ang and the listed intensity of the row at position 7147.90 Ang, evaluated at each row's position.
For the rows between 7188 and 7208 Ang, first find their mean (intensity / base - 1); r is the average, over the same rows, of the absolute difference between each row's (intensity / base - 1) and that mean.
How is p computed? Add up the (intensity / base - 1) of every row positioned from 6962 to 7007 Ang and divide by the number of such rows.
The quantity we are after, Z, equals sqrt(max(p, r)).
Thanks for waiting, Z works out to 0.064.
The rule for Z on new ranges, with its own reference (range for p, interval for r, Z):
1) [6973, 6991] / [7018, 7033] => 0.078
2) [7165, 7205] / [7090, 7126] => 0.101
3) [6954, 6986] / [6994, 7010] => 0.087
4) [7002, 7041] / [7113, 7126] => 0.057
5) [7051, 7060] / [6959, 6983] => 0.078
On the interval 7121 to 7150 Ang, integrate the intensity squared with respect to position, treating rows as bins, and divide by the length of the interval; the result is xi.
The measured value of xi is 1402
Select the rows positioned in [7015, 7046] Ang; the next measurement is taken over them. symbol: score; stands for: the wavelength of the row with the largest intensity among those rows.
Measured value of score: 7030.37 Ang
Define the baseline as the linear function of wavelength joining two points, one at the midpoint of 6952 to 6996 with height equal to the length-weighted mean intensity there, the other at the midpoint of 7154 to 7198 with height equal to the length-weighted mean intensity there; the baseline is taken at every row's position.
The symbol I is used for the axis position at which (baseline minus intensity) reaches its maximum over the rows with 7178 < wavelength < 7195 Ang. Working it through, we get 7184.20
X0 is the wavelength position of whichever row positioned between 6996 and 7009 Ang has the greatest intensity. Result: 6996.46 Ang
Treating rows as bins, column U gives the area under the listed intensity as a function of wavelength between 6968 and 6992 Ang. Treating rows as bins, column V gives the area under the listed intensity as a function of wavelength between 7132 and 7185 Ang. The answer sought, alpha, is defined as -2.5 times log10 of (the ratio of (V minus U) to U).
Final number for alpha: -0.1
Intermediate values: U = 928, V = 1991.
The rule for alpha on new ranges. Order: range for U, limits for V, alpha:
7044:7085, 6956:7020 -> 0.6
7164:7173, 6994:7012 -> 0.0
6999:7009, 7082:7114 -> -0.8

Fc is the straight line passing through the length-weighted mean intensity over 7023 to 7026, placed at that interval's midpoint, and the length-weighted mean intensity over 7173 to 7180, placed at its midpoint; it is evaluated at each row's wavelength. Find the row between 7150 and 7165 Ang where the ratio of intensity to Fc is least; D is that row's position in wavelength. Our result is 7151.19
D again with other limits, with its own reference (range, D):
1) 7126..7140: 7128.17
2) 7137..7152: 7151.19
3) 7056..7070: 7056.32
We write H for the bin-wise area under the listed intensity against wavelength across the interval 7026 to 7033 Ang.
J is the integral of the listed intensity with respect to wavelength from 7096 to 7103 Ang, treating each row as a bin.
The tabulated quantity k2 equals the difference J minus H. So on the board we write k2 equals -3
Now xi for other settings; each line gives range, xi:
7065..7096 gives 1462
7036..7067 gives 1450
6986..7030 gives 1472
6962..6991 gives 1500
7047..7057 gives 1439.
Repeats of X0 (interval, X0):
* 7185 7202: 7194.13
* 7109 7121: 7110.14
